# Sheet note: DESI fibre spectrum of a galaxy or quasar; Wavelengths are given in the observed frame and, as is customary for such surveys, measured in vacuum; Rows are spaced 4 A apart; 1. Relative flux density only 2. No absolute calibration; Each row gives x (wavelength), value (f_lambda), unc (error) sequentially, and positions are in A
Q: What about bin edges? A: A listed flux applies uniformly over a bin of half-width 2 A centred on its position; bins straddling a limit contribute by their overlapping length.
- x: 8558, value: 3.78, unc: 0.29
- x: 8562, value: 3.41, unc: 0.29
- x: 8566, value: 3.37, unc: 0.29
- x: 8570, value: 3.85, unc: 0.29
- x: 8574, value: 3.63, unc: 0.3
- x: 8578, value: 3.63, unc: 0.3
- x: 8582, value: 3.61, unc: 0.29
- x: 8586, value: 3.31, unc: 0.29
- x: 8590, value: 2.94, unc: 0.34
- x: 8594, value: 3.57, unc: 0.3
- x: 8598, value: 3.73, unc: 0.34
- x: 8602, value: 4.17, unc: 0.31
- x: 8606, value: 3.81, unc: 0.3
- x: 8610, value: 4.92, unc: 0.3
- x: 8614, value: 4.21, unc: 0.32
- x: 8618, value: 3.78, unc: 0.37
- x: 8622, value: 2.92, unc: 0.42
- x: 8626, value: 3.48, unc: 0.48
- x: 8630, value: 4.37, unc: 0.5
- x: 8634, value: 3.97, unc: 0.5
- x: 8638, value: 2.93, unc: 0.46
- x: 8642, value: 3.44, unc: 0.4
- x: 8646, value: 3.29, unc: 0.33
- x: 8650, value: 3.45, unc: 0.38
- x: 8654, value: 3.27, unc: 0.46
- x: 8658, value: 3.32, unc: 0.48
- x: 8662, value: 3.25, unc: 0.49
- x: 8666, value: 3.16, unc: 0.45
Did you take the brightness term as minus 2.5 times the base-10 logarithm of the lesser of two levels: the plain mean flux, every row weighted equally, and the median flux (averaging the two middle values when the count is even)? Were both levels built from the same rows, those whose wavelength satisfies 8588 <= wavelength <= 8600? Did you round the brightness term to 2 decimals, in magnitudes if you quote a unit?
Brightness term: -1.33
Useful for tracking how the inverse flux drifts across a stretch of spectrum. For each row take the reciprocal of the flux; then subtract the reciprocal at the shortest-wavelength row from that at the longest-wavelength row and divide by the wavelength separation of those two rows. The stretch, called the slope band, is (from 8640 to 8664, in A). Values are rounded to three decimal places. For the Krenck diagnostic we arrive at 0.001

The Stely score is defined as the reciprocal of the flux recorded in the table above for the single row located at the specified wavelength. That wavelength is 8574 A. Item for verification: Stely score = 0.28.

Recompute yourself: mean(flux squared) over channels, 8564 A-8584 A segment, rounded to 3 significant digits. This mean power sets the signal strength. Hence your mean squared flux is 13.1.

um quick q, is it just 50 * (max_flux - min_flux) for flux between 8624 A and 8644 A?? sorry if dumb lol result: 72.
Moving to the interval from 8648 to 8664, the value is 10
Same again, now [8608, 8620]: 57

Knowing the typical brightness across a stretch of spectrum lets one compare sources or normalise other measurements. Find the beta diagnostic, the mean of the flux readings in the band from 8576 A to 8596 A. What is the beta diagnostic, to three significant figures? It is 3.41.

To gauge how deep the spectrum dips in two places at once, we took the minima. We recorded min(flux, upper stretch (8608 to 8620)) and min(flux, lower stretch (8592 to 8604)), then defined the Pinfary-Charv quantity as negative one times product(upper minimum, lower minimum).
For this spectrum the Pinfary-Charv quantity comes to -13.5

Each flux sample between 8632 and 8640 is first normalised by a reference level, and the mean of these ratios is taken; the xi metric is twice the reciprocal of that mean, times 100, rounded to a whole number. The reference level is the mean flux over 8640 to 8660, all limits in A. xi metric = 194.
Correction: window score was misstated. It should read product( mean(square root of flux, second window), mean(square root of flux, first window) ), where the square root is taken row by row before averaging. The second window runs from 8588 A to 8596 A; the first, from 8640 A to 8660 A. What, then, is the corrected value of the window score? 3.3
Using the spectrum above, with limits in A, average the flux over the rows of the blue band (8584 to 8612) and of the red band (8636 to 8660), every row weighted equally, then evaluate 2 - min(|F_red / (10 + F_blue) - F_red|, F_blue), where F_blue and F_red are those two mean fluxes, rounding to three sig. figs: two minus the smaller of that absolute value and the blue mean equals -1.05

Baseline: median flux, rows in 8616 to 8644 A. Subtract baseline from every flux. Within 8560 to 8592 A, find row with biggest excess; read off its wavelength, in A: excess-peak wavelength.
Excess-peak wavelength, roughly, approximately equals 8570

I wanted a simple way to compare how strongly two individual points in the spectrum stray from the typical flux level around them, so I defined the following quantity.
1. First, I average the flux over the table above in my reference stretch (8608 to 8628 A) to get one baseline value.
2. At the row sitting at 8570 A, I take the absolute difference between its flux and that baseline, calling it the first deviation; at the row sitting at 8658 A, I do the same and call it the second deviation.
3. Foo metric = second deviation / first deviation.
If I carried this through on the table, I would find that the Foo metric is 45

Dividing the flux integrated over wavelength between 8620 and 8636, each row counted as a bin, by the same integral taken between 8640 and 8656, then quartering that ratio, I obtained 0.27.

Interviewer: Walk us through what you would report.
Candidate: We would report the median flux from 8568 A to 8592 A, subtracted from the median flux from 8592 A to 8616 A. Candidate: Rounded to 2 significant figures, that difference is 0.37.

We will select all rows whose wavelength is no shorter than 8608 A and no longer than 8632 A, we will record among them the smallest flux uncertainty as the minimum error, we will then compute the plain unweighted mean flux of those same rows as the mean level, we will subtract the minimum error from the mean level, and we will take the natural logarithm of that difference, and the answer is 1.294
